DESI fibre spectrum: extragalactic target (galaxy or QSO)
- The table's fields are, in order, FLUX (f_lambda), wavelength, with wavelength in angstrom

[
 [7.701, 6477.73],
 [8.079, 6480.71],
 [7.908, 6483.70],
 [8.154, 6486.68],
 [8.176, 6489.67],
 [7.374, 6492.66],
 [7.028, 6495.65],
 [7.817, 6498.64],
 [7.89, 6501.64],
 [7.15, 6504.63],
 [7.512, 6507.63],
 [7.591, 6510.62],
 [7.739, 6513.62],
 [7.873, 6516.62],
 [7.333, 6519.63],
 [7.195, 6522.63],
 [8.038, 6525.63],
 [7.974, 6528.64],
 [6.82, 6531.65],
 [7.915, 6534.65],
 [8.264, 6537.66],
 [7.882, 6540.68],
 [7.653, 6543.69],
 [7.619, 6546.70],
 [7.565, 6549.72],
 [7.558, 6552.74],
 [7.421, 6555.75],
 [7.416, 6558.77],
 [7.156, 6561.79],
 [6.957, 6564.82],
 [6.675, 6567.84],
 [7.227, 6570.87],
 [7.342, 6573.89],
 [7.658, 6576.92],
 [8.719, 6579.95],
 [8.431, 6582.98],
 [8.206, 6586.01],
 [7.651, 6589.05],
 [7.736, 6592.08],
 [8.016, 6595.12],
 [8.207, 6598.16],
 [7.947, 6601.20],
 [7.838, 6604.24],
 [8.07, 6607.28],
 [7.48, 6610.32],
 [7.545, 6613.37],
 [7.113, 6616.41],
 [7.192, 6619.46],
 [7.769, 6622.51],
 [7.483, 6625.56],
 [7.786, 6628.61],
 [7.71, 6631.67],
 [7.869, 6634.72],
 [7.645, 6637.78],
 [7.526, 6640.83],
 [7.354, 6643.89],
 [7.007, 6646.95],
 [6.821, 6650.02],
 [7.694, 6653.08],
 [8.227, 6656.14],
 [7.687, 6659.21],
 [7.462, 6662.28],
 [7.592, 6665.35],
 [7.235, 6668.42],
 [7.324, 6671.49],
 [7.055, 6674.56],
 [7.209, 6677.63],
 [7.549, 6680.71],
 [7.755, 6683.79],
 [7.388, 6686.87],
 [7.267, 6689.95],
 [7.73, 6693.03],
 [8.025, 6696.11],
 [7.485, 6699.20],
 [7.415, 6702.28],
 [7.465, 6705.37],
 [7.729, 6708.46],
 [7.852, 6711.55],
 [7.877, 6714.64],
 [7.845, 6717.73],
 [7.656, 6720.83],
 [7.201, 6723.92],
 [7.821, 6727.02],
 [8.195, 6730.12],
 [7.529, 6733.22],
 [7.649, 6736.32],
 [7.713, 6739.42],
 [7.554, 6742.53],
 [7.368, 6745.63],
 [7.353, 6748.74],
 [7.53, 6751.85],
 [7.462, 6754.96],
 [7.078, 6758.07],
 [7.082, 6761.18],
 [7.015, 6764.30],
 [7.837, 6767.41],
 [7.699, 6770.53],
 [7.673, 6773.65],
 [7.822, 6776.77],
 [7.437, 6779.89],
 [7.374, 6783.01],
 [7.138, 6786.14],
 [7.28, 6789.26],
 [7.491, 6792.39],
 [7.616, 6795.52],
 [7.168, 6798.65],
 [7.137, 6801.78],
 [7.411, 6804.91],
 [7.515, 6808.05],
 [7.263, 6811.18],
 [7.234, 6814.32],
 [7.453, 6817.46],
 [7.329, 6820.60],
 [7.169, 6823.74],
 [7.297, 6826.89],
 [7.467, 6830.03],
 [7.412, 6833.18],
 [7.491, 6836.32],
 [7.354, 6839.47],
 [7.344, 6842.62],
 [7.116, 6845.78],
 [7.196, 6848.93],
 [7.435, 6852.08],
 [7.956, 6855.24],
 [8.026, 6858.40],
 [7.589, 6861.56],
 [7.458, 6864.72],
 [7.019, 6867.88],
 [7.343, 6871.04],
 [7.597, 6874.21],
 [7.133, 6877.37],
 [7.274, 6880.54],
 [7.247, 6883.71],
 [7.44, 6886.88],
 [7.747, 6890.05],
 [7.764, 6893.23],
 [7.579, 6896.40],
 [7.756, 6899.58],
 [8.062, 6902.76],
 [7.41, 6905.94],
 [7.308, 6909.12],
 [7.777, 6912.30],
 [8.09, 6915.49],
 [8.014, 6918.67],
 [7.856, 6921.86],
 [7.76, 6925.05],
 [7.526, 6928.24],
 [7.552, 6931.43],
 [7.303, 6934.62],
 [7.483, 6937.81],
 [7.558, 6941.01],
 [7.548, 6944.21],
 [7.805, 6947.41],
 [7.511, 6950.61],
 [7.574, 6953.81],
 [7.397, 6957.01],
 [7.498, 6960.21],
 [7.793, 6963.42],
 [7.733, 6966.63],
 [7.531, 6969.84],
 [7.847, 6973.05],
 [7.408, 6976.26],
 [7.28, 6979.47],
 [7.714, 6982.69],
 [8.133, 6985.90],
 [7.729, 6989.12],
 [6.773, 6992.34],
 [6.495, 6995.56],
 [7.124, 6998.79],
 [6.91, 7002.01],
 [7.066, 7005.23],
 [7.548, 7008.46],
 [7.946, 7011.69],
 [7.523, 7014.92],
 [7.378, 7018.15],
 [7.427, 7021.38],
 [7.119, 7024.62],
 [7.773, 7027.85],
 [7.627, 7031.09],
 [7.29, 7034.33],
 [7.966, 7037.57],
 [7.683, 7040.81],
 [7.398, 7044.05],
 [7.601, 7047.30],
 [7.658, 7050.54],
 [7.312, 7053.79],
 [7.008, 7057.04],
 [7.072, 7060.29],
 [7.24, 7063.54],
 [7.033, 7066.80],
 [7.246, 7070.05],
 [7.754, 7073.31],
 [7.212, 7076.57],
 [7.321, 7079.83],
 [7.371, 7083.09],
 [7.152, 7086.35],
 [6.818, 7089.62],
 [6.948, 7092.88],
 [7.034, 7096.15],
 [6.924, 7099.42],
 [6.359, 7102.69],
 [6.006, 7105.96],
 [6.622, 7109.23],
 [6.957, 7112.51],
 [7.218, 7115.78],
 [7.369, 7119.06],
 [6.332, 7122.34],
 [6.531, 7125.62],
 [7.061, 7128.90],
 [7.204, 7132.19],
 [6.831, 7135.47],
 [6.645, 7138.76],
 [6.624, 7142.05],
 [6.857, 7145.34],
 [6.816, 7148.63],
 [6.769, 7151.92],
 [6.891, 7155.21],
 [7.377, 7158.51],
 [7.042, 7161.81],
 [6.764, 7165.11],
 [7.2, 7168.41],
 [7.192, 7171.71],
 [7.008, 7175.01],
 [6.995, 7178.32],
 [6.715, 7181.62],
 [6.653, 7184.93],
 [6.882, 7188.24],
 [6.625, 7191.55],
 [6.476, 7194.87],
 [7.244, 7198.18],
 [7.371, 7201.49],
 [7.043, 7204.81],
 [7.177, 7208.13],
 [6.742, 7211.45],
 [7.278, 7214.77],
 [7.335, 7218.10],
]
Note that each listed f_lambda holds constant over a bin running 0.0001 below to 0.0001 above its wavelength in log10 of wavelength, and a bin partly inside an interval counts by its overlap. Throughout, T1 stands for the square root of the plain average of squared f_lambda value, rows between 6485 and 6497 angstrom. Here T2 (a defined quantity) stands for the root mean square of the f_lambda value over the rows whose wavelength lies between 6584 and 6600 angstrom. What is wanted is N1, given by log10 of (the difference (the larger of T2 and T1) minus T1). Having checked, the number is -0.6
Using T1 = 7.7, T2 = 7.97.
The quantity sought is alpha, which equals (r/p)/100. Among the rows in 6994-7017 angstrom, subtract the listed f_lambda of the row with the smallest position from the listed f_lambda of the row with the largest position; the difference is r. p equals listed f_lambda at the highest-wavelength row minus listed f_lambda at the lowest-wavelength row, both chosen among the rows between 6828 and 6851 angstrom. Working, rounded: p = -0.3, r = 1.03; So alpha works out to -0.038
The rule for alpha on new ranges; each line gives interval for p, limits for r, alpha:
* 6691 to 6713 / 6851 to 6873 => -0.008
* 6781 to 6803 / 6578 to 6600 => 0.022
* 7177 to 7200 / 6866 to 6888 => 0.017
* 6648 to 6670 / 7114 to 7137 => -0.009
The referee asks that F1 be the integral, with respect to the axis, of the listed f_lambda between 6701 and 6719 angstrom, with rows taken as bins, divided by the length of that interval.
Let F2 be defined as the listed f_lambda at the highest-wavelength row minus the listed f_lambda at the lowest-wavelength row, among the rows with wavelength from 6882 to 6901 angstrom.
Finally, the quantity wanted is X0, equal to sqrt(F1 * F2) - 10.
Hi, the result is -8.0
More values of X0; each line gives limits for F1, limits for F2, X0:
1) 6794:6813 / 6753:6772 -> -8.7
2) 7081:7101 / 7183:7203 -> -7.8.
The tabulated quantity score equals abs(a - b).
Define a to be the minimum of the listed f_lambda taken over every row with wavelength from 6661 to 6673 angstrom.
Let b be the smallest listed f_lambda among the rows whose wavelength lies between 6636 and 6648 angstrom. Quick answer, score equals 0.23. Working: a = 7.235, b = 7.007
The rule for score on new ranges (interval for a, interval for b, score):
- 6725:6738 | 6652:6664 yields 0.07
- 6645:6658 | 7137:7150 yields 0.20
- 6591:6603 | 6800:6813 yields 0.60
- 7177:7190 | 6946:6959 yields 0.74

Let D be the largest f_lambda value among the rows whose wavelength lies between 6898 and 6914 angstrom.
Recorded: 8.062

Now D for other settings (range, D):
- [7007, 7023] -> 7.946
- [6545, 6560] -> 7.619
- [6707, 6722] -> 7.877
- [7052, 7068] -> 7.312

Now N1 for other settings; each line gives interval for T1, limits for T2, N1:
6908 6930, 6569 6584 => -0.9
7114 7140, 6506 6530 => -0.1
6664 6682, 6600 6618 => -0.5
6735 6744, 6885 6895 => -1.9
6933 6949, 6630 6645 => -1.1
